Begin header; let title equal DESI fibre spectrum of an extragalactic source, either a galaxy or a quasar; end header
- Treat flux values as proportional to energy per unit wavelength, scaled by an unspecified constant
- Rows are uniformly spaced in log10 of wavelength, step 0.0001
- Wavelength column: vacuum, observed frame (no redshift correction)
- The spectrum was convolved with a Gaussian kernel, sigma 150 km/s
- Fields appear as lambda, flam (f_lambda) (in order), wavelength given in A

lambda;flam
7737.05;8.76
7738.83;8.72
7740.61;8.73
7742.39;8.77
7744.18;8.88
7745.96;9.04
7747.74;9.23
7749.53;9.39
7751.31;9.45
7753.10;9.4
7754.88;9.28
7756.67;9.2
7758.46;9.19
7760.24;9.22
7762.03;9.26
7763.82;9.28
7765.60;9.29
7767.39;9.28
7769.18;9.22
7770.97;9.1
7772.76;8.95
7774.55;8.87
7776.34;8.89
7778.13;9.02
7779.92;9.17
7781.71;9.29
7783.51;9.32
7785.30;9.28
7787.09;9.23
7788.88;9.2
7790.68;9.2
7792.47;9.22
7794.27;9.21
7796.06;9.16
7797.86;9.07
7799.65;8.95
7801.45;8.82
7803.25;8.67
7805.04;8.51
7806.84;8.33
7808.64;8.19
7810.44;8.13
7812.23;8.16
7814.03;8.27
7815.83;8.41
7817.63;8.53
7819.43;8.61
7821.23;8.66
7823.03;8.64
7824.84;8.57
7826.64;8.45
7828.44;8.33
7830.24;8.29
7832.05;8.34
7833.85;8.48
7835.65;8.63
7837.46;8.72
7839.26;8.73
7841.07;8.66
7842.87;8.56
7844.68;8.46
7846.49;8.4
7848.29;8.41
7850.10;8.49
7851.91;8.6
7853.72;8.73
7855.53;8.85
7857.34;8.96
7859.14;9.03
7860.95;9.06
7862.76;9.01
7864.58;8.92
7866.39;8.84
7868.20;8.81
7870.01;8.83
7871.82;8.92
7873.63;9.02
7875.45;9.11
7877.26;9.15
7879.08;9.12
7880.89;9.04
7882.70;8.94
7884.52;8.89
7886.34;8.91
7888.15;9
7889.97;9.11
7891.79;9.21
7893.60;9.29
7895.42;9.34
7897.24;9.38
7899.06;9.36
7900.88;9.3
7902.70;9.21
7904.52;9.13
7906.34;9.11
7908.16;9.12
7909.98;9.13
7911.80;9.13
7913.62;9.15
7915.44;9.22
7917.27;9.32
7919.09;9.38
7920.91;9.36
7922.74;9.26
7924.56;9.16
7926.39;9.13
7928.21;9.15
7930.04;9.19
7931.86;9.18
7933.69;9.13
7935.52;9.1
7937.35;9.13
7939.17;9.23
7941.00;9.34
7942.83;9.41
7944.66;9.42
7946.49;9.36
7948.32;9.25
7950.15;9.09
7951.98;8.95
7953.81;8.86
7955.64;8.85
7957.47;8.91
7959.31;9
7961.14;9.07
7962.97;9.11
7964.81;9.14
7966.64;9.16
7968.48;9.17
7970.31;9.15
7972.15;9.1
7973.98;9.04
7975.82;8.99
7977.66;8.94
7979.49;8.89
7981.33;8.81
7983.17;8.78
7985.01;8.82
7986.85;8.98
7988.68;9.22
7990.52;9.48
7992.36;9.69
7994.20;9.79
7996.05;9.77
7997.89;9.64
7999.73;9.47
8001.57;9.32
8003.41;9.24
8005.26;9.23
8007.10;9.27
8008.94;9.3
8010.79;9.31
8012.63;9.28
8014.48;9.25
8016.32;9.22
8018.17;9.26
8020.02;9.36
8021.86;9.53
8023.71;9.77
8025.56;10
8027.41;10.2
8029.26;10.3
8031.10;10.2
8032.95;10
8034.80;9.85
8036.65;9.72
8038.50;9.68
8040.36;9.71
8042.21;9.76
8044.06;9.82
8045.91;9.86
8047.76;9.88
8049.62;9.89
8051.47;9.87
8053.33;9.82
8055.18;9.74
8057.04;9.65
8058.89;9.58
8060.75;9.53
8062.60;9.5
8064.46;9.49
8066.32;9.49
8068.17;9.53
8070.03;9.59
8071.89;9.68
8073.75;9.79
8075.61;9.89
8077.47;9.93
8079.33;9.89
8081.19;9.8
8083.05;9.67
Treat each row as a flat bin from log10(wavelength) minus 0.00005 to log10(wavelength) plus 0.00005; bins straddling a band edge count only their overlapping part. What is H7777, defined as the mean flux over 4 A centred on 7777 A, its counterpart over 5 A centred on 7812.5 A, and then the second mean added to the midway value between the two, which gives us 16.8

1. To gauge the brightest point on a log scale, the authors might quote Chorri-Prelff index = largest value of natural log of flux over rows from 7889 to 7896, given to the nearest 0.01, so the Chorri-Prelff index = 2.23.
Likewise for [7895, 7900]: 2.24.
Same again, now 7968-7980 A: 2.22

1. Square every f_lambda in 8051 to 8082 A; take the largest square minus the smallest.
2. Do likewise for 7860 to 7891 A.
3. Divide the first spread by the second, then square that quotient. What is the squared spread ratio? 2.0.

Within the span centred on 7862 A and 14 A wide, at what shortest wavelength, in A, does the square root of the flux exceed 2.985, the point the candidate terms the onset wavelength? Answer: 7857.34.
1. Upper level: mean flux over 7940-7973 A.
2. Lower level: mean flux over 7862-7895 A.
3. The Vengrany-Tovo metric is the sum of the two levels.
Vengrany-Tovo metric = 18.1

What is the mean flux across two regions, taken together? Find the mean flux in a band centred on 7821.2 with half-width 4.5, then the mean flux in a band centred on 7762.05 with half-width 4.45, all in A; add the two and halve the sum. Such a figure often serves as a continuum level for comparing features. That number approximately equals 8.93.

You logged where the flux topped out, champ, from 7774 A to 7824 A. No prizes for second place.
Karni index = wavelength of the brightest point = 7783.51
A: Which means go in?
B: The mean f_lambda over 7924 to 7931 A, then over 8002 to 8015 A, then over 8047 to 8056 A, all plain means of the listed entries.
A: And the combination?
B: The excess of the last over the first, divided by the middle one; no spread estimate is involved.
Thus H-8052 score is 0.07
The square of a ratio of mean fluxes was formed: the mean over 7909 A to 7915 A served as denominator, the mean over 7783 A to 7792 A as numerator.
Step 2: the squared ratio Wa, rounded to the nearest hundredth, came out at 1.02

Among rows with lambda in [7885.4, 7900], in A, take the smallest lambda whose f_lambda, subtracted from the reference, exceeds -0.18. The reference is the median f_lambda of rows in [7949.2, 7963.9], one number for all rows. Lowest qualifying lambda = 7886.34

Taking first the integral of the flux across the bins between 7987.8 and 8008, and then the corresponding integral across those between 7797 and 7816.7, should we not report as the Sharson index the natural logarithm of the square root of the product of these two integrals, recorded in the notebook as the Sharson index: 5.19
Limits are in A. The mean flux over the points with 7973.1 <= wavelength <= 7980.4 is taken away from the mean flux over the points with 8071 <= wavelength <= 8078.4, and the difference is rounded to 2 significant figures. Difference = 0.86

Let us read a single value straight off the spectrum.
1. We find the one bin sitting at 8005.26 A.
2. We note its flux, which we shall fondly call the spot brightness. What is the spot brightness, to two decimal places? 9.23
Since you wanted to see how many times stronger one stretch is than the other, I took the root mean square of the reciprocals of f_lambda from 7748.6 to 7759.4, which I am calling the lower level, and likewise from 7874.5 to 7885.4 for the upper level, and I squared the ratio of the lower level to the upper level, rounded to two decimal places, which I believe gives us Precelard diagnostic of 0.94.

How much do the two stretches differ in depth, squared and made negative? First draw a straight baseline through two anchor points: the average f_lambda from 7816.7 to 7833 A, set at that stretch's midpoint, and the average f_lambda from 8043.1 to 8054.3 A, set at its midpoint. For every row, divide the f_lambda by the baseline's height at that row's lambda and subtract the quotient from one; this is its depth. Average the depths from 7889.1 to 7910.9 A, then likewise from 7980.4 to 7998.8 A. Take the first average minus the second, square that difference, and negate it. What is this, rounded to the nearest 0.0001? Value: -0.0027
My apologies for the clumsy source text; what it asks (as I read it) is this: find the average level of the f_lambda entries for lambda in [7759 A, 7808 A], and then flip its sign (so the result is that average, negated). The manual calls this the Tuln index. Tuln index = -9.1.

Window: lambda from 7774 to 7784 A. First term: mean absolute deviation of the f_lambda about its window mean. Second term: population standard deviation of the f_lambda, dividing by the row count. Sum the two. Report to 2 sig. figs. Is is 0.35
